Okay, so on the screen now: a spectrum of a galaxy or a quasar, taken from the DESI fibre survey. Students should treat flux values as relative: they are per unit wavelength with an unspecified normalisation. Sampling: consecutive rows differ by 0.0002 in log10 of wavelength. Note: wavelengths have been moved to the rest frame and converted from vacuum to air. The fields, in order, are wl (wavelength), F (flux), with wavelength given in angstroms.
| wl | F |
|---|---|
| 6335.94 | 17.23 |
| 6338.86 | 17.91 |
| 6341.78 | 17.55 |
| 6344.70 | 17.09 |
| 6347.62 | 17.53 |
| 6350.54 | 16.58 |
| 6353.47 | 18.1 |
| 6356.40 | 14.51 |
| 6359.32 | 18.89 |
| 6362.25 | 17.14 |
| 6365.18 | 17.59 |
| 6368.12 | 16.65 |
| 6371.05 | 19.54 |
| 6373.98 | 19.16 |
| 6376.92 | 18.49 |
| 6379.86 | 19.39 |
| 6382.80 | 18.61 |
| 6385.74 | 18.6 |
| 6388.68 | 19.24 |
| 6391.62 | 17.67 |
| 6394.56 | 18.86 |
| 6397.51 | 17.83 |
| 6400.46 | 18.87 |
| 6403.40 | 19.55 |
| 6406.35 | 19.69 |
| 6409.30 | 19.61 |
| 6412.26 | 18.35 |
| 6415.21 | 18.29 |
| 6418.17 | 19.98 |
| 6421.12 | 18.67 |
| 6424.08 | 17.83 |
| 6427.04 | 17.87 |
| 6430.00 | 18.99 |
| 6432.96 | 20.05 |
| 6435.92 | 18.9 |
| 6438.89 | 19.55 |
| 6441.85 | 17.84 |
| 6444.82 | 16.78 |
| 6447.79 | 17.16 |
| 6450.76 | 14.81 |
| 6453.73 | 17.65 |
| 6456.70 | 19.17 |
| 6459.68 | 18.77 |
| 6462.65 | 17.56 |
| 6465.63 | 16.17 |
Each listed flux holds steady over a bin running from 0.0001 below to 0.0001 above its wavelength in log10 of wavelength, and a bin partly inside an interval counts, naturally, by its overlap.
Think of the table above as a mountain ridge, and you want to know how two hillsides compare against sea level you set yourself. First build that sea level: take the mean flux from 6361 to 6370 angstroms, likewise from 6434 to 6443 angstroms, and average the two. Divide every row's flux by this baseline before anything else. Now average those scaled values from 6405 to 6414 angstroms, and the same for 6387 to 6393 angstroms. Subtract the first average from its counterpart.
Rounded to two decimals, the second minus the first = -0.04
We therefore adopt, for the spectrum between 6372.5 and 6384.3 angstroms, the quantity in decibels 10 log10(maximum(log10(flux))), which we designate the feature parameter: 1.10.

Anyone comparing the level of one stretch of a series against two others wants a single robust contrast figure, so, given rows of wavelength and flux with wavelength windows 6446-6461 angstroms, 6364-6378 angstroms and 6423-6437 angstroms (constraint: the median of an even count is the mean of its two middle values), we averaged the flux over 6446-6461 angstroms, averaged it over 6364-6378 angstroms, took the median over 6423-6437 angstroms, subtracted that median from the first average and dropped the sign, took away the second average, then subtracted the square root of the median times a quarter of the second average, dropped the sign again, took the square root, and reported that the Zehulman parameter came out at 5.12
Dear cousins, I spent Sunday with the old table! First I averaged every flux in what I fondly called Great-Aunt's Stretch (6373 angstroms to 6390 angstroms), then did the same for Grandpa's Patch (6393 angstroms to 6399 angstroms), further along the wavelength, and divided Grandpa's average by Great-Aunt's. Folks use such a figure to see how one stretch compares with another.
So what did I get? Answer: 0.970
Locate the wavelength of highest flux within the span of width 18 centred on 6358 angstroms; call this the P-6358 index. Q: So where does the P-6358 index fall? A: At 6359.32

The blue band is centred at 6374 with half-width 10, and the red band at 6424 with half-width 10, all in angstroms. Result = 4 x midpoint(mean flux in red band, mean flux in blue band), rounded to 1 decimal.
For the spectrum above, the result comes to 74.6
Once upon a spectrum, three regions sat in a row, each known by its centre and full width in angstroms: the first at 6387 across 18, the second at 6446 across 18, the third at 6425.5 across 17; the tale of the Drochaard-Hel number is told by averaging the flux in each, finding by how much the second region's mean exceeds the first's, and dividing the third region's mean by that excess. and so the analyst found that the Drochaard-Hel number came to -13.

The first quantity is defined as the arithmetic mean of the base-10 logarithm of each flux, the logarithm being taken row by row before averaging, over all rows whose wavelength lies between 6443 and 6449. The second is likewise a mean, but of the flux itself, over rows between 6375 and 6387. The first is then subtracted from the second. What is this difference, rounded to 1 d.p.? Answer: 17.5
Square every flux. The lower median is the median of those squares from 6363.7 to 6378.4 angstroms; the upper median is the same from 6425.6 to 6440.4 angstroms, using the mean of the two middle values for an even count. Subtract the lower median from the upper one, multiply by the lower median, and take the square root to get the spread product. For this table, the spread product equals 80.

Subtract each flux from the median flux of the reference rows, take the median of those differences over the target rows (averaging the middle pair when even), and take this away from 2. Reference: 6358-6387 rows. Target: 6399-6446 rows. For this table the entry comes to 2.28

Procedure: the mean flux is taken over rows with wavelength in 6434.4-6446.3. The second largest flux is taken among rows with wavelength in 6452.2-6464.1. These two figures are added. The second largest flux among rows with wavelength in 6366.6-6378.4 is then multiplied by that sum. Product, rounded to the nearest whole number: 710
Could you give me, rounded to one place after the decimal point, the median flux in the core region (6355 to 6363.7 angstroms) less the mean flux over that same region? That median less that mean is 0.3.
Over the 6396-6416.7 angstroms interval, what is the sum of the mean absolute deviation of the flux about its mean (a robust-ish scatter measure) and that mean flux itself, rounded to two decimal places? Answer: 19.51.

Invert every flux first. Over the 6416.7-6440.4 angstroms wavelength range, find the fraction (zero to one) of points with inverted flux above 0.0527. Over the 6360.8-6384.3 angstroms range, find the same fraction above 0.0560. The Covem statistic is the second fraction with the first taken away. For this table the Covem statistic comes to -0.1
